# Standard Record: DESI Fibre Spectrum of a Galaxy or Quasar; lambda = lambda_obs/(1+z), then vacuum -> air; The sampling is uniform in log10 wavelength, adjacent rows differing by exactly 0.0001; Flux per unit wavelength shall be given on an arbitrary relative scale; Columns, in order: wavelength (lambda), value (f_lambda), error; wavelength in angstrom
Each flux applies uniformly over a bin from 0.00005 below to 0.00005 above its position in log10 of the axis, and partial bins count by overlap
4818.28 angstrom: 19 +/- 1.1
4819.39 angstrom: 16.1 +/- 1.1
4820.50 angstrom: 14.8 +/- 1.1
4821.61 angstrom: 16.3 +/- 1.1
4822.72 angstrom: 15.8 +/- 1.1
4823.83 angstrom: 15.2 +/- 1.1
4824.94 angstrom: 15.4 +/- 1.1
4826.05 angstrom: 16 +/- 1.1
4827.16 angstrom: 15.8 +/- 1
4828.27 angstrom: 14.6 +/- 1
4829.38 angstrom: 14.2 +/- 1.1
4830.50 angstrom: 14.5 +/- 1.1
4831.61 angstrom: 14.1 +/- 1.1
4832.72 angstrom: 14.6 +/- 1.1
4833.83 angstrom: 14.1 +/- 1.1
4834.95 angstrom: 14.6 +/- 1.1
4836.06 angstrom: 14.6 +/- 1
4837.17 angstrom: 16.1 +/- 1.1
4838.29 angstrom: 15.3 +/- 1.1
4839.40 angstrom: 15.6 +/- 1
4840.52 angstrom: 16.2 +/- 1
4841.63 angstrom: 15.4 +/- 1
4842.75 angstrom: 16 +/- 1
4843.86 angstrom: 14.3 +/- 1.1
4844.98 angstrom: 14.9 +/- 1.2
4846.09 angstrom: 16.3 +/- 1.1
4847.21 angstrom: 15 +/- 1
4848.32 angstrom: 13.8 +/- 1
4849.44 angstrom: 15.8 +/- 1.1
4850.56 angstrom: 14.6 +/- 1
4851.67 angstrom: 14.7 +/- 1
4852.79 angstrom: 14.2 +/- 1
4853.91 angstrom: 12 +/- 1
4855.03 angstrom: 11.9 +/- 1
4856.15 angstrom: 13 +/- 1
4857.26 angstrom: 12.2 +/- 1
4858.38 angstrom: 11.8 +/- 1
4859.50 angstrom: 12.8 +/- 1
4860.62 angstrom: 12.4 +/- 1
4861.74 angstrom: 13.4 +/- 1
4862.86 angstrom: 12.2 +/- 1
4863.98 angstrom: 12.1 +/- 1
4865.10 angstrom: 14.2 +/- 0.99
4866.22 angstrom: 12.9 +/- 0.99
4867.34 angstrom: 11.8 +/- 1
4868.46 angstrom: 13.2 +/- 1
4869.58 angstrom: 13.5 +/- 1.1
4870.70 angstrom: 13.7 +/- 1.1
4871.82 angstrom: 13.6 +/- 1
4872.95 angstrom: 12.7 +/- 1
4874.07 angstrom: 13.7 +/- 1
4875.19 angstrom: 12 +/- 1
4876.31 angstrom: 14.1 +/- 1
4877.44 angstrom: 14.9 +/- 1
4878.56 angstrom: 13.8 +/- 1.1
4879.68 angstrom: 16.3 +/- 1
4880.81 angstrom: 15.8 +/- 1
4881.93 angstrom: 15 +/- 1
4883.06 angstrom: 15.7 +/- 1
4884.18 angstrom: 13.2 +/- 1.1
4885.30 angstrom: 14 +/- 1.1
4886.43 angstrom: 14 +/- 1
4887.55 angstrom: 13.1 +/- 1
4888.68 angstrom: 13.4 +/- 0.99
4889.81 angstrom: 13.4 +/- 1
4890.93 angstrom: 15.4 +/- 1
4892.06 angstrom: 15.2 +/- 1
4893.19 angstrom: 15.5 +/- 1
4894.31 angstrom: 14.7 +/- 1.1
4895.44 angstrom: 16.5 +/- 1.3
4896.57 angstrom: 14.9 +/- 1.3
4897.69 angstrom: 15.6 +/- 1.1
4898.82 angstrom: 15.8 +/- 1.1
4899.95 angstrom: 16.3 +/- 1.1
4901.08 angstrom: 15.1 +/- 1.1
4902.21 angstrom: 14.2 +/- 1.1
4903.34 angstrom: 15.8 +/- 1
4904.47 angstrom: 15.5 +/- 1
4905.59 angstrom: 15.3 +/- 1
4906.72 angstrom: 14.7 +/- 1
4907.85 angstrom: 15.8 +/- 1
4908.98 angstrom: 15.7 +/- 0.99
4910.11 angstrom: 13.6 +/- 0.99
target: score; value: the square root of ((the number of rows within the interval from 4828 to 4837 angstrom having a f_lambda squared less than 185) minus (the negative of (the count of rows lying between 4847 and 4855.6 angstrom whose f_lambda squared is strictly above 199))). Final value 2.24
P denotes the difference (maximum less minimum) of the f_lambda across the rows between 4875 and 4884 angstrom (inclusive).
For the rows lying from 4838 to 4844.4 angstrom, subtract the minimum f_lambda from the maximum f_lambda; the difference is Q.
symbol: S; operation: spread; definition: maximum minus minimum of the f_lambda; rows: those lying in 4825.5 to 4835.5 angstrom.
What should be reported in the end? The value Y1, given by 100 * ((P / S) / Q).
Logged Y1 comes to 119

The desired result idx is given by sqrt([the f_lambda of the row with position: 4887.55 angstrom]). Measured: 3.62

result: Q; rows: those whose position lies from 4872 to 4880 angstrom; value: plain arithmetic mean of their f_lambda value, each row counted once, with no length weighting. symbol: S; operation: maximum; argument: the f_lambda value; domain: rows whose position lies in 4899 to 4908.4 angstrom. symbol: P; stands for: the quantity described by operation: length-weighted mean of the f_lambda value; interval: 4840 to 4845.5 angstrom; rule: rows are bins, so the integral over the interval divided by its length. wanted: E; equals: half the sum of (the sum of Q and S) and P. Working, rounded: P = 15.4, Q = 13.9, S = 16.3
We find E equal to 22.8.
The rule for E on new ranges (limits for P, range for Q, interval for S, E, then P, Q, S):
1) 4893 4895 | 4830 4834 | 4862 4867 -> 21.8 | 15.1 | 14.3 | 14.2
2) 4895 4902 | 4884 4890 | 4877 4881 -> 22.7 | 15.6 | 13.5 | 16.3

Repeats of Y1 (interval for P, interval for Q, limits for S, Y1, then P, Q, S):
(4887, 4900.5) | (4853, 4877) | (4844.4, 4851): 57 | 3.4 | 2.4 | 2.50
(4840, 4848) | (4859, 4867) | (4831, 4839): 48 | 2.0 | 2.1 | 2.00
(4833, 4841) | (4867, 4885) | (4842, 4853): 19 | 2.1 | 4.5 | 2.50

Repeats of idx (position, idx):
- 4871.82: 3.69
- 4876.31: 3.75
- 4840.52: 4.02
